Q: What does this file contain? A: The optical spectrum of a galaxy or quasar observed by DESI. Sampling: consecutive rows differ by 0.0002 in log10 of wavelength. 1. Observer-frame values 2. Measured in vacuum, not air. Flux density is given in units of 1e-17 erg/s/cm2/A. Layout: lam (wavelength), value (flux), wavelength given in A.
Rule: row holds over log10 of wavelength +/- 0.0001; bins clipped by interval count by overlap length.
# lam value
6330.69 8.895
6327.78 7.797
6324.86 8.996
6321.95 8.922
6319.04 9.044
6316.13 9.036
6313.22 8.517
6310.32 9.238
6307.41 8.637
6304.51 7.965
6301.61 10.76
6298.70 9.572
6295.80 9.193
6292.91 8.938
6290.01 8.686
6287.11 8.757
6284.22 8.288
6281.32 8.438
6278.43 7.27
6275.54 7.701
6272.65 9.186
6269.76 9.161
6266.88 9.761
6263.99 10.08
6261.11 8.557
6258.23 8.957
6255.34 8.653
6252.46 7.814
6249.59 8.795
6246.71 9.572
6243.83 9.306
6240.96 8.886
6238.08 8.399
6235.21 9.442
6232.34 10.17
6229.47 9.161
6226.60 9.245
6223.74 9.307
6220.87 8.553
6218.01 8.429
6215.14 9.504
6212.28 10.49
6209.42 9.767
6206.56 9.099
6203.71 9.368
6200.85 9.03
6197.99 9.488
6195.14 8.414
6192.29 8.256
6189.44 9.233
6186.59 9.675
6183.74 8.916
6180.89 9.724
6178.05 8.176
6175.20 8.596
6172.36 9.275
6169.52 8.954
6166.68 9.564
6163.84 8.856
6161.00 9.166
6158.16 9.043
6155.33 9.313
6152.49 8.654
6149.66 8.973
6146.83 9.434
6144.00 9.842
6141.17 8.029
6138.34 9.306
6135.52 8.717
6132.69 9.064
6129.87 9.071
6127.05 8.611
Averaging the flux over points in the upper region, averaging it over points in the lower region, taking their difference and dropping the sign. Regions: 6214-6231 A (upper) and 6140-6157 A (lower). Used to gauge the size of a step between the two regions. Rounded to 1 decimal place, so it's 0.0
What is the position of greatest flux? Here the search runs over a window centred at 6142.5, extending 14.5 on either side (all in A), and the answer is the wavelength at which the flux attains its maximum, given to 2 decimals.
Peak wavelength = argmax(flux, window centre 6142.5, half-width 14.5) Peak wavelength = 6144.00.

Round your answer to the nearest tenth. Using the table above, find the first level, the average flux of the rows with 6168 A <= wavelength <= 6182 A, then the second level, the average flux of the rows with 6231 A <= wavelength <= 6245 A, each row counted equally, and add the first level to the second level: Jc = 18.2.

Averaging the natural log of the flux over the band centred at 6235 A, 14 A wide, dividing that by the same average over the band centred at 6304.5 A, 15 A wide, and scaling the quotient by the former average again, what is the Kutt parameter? 2.22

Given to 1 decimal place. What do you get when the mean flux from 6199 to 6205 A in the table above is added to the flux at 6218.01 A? 17.6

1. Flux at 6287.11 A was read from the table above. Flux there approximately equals 8.757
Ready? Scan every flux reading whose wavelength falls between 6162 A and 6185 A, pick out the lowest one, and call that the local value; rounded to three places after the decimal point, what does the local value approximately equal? 8.176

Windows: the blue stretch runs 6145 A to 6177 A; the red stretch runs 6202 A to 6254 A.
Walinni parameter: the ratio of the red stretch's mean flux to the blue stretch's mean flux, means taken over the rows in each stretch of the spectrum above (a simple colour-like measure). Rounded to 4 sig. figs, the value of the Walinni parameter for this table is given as 1.012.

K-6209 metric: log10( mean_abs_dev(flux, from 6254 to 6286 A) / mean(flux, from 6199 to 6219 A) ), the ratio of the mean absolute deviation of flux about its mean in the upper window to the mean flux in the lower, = -1.17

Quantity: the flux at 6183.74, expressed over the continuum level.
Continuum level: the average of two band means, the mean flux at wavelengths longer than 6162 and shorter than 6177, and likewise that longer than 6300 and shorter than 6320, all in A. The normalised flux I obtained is 0.99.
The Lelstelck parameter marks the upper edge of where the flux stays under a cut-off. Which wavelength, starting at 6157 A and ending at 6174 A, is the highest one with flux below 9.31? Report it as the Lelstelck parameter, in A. 6172.36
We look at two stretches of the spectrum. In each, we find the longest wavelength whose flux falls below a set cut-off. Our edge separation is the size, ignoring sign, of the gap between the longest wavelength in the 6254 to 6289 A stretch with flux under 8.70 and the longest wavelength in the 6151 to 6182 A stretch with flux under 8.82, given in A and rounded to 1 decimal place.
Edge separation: 106.2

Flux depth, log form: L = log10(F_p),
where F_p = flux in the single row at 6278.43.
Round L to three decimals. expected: 0.862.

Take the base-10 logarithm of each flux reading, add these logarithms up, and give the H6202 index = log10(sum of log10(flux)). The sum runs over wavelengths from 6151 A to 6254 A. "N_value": 1.5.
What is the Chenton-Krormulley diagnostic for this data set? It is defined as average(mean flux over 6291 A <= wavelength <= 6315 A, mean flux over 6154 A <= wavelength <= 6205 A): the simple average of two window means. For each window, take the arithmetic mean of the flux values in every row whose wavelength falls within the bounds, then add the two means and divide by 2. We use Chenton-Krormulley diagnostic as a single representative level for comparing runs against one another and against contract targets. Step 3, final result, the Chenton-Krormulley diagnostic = 9.08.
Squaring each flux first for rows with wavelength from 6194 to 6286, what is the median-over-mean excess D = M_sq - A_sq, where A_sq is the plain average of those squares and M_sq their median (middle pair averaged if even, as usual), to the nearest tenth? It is 1.7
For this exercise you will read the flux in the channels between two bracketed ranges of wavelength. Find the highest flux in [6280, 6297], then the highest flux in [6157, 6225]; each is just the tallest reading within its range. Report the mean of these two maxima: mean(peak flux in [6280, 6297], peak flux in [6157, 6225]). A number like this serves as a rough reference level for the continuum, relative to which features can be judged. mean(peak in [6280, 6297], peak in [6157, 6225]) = 9.8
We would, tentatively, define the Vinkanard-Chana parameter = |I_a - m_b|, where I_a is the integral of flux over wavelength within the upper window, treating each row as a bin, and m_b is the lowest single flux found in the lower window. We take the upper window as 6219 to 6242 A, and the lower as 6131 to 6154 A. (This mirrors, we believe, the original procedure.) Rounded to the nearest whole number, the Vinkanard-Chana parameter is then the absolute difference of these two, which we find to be 202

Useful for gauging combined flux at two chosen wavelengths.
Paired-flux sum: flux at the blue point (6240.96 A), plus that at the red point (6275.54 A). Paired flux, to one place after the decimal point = 16.6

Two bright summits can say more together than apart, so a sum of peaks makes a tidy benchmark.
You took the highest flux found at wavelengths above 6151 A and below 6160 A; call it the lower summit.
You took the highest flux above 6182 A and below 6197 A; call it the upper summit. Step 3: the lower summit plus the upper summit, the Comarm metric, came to 19.0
